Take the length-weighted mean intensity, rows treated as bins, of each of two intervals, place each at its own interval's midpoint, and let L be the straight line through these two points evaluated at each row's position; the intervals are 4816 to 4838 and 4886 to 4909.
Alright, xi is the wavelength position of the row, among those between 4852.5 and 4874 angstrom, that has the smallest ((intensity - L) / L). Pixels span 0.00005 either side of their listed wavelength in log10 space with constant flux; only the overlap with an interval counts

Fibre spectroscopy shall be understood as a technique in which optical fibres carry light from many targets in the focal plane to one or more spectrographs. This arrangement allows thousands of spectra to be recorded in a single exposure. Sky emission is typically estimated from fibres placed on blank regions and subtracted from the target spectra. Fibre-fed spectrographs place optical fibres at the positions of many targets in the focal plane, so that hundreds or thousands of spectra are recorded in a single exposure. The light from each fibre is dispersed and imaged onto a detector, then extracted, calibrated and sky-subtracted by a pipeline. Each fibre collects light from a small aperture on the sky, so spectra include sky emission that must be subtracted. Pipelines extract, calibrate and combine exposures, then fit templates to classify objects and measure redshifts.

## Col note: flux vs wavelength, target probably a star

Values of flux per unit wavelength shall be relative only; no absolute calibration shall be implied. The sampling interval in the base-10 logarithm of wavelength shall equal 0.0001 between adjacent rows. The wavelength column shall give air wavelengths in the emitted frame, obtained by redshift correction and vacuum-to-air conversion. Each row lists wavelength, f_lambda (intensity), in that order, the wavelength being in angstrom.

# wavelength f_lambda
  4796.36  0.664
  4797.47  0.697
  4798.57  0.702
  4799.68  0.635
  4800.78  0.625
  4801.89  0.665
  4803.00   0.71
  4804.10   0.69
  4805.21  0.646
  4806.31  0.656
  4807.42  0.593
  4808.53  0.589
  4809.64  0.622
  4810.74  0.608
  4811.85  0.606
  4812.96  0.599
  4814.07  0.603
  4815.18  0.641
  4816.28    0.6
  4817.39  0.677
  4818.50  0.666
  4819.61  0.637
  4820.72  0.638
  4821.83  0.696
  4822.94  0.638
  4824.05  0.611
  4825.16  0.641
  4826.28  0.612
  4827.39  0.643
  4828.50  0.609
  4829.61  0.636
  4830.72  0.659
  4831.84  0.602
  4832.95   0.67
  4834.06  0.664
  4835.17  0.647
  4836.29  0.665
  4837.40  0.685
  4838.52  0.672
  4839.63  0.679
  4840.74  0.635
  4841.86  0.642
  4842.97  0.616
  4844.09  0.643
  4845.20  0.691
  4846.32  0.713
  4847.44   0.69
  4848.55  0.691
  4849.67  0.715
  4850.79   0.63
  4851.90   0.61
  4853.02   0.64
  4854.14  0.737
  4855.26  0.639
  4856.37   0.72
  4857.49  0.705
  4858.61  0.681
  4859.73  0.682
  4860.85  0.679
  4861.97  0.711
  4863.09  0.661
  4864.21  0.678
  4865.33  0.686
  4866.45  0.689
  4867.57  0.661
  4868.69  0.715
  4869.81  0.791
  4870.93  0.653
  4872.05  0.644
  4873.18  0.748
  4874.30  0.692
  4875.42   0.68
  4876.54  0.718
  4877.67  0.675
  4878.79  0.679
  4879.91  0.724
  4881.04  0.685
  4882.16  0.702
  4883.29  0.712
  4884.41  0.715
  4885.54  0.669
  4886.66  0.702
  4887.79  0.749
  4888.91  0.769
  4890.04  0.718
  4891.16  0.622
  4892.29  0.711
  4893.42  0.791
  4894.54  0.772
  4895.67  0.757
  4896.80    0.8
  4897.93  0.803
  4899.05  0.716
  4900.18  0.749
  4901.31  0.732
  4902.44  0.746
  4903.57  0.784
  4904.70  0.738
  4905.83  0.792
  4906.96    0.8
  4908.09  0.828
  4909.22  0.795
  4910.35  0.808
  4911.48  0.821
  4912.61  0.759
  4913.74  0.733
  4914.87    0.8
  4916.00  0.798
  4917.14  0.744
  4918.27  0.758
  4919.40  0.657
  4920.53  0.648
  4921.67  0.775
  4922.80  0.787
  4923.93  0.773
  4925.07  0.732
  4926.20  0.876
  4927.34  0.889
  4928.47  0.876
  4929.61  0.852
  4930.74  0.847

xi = 4872.05 angstrom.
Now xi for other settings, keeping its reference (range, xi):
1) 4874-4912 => 4891.16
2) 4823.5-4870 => 4851.90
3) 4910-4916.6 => 4913.74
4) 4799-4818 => 4816.28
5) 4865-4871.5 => 4870.93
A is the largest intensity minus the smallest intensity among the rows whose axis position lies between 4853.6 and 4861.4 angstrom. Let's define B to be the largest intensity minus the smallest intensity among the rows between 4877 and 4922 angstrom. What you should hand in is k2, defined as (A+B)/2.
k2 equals 0.152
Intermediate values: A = 0.10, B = 0.21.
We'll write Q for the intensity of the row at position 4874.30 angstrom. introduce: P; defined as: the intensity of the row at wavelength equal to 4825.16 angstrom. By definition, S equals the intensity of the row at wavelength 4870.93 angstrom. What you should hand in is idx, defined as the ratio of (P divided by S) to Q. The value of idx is 1.42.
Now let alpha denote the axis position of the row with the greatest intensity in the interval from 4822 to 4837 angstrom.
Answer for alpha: 4832.95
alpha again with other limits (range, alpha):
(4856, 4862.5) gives 4856.37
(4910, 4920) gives 4911.48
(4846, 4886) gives 4869.81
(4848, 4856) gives 4854.14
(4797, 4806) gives 4803.00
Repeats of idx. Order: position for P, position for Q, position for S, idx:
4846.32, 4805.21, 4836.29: 1.66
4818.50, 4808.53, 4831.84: 1.88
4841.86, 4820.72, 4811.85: 1.66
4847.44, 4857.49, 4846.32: 1.37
